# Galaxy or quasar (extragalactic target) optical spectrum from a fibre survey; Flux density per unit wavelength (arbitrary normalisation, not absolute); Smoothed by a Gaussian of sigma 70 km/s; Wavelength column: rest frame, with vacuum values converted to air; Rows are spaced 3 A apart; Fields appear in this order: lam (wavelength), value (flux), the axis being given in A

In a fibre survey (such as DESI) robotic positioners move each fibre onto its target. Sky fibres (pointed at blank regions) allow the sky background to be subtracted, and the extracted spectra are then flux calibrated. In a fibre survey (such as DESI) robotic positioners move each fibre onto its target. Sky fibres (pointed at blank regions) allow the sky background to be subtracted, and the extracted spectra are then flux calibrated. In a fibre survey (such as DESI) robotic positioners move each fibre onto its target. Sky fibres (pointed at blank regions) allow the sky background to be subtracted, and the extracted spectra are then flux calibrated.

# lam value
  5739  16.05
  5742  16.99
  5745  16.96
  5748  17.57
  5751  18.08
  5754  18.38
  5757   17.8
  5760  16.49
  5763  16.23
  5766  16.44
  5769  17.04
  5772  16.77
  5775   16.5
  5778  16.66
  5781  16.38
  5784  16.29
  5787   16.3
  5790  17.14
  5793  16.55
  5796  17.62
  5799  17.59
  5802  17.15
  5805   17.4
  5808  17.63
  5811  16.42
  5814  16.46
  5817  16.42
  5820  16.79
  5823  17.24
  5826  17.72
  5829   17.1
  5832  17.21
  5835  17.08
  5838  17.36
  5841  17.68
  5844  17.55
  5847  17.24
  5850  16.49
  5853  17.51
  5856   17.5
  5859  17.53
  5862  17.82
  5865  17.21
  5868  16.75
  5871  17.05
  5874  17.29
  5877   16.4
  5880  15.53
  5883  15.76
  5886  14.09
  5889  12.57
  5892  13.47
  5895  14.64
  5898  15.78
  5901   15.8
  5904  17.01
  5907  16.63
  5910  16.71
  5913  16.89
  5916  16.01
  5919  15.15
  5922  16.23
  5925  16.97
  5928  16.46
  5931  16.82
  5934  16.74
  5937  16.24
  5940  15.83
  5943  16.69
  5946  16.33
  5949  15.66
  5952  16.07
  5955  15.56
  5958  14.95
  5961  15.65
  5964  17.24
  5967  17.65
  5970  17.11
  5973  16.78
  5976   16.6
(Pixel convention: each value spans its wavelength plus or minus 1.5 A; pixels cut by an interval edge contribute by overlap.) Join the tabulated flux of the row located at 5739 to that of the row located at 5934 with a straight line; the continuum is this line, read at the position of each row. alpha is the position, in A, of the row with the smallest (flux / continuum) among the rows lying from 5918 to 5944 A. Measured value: 5919 A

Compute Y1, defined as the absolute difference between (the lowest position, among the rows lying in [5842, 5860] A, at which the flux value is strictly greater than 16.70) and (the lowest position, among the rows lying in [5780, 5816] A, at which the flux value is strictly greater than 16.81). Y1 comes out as 54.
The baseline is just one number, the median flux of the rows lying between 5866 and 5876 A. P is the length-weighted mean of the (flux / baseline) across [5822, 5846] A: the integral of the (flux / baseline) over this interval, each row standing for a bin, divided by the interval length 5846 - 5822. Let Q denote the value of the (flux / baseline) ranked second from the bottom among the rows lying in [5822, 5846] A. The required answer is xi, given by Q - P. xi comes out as -0.016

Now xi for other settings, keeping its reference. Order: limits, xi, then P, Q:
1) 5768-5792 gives -0.019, 0.975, 0.96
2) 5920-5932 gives -0.005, 0.971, 0.97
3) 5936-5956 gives -0.024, 0.942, 0.92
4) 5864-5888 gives -0.037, 0.948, 0.91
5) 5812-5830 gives -0.028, 0.993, 0.97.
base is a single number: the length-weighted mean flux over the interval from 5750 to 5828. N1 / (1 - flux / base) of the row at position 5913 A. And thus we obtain 0.00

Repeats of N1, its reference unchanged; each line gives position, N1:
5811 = 0.03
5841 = -0.04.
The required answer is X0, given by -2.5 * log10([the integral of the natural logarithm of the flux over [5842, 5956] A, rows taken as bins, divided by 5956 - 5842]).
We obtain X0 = -1.11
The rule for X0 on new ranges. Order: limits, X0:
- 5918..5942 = -1.12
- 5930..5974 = -1.12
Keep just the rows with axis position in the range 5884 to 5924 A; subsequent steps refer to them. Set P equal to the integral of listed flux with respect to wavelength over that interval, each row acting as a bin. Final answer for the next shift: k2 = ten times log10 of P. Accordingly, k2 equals 27.9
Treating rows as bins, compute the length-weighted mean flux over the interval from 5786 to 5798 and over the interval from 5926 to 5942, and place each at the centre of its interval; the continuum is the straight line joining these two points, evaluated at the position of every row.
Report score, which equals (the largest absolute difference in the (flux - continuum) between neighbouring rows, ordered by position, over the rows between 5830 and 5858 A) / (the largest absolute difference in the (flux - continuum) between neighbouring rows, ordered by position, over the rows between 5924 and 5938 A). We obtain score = 2.1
